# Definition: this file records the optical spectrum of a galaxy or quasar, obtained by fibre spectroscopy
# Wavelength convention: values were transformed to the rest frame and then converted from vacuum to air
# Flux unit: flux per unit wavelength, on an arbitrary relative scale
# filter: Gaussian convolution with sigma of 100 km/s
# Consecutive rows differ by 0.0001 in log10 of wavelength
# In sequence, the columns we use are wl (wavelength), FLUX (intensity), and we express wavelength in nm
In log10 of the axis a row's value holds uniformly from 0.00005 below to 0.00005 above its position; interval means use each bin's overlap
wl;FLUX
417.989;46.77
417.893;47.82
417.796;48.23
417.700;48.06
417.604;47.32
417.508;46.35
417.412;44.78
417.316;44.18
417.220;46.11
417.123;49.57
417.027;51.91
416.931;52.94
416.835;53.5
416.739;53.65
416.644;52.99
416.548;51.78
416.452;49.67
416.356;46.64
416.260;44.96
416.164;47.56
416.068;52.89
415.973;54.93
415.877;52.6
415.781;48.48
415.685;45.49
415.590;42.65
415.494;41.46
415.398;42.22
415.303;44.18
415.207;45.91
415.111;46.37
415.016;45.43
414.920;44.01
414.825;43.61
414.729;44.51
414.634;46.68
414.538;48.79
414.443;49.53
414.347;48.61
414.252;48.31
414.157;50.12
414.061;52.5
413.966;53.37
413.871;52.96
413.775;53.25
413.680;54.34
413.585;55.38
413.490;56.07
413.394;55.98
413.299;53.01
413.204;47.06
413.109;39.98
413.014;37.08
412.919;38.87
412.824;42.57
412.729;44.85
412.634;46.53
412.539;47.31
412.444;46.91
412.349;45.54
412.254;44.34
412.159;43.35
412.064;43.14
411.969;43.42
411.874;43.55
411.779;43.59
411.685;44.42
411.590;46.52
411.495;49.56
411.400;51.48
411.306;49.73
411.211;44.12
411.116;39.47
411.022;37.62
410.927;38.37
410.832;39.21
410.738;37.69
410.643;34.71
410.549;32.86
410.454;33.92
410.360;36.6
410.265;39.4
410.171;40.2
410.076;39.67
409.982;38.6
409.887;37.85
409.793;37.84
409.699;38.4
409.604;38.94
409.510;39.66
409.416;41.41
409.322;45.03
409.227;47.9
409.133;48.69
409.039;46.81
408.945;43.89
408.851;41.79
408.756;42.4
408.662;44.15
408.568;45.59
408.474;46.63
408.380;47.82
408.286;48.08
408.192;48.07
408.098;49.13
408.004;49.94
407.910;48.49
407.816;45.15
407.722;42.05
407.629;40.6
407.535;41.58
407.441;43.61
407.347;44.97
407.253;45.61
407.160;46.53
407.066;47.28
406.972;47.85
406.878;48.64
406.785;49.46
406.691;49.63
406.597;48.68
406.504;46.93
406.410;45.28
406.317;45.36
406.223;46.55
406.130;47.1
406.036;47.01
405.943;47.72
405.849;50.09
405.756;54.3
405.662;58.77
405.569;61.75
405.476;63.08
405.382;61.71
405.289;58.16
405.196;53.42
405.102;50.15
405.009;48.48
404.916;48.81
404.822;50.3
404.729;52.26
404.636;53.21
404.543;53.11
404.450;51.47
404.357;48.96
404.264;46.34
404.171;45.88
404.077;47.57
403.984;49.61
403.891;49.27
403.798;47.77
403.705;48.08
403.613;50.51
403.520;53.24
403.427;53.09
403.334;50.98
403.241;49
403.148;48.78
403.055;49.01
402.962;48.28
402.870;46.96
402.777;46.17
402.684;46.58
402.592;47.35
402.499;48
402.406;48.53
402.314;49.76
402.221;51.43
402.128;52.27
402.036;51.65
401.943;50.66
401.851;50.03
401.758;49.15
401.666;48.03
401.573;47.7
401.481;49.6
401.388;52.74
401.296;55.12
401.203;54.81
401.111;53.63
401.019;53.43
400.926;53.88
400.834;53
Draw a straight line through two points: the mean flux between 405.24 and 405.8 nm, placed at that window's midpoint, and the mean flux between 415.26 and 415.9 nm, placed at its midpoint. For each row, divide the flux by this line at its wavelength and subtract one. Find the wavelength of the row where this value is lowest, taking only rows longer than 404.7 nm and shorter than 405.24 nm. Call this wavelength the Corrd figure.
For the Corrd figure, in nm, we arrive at 405.009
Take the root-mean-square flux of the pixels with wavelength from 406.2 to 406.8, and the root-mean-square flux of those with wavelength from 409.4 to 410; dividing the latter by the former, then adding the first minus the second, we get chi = 9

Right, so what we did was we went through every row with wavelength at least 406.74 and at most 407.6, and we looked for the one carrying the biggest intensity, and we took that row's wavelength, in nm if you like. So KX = 406.785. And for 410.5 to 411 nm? 410.832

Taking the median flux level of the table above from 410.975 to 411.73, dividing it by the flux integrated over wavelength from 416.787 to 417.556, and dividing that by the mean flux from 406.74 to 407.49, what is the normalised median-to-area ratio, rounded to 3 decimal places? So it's 0.026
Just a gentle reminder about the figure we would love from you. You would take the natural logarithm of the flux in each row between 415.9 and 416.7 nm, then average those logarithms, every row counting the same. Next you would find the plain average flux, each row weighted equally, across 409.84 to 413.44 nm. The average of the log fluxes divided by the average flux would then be 0.092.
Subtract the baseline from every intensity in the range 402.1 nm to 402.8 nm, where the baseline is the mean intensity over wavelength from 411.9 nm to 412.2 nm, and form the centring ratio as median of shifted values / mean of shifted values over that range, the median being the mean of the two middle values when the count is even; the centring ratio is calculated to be 0.91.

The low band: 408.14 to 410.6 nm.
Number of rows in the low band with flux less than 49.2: 26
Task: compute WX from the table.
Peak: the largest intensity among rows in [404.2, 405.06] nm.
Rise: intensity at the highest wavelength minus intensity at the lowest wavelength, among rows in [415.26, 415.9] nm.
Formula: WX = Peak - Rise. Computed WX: 45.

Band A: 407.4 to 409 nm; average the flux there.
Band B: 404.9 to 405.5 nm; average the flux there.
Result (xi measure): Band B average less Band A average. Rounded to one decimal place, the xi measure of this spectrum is 9.6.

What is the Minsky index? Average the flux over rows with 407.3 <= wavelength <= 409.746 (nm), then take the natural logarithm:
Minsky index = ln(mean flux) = 3.799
